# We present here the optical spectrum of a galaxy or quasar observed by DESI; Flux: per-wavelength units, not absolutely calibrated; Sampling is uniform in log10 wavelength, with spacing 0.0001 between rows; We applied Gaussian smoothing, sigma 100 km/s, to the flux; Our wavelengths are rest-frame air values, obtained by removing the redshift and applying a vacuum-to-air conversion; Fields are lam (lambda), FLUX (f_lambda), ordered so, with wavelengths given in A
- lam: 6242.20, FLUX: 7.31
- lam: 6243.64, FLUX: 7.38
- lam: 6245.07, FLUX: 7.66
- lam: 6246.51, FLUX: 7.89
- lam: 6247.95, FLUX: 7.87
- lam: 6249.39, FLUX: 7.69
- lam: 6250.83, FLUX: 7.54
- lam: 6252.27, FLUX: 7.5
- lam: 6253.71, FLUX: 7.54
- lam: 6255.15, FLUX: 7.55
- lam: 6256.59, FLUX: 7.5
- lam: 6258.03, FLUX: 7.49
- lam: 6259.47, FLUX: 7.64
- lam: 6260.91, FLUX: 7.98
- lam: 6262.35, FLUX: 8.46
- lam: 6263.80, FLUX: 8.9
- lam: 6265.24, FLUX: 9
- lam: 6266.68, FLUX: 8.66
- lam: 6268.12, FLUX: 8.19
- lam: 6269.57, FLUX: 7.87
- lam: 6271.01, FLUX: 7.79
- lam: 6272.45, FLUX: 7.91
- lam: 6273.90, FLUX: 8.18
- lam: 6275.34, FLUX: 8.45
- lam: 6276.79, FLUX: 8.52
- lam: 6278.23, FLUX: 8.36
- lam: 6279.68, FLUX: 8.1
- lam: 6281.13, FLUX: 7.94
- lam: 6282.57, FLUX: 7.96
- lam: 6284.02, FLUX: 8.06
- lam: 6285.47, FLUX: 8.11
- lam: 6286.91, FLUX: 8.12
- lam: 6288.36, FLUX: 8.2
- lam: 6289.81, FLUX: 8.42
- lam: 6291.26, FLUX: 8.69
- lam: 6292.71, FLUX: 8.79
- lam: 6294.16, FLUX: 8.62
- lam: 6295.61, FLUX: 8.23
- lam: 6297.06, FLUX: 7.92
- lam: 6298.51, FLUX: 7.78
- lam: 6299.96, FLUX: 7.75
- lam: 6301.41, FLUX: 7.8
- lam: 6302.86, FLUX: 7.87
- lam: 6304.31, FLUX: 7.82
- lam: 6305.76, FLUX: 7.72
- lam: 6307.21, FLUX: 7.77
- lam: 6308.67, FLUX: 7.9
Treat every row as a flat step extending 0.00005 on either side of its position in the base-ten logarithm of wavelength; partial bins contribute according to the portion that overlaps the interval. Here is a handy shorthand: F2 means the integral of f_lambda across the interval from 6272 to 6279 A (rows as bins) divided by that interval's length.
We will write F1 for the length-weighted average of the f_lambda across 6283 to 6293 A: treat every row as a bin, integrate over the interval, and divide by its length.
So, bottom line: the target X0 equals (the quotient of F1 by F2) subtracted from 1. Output -0.002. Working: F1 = 8.3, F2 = 8.3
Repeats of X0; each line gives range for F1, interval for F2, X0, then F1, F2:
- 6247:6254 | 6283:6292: 0.075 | 7.6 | 8.3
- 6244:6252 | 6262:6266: 0.126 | 7.7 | 8.8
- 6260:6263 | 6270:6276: -0.013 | 8.2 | 8.1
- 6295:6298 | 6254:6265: -0.011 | 8.0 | 8.0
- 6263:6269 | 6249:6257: -0.147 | 8.7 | 7.5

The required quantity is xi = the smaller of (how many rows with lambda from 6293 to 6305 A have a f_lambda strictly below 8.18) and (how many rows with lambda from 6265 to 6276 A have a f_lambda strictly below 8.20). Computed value 5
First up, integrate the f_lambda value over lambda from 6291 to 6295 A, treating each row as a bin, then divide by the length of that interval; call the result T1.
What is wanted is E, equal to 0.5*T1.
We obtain 4.34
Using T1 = 8.68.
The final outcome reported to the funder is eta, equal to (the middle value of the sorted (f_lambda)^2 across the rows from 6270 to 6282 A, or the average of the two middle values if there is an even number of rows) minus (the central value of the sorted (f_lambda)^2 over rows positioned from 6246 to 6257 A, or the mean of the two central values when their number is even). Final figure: 9.3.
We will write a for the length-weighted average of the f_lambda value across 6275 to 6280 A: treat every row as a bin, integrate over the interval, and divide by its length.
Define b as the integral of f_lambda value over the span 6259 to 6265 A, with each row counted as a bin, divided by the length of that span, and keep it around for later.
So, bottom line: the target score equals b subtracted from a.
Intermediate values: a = 8.37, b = 8.33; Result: 0.0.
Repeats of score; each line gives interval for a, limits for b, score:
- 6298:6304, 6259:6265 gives -0.5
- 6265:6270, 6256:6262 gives 0.7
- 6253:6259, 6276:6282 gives -0.7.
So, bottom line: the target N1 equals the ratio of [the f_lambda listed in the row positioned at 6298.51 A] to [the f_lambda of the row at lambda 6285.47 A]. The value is 0.96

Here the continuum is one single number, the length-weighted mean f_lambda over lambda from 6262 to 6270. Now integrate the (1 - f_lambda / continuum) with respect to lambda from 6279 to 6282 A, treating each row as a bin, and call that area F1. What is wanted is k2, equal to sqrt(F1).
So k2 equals 0.43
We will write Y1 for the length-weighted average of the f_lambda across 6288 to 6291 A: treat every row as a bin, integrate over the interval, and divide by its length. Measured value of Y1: 8.4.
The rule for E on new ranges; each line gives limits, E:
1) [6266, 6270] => 4.13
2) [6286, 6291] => 4.14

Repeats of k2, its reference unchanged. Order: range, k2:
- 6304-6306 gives 0.42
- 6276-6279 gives 0.18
